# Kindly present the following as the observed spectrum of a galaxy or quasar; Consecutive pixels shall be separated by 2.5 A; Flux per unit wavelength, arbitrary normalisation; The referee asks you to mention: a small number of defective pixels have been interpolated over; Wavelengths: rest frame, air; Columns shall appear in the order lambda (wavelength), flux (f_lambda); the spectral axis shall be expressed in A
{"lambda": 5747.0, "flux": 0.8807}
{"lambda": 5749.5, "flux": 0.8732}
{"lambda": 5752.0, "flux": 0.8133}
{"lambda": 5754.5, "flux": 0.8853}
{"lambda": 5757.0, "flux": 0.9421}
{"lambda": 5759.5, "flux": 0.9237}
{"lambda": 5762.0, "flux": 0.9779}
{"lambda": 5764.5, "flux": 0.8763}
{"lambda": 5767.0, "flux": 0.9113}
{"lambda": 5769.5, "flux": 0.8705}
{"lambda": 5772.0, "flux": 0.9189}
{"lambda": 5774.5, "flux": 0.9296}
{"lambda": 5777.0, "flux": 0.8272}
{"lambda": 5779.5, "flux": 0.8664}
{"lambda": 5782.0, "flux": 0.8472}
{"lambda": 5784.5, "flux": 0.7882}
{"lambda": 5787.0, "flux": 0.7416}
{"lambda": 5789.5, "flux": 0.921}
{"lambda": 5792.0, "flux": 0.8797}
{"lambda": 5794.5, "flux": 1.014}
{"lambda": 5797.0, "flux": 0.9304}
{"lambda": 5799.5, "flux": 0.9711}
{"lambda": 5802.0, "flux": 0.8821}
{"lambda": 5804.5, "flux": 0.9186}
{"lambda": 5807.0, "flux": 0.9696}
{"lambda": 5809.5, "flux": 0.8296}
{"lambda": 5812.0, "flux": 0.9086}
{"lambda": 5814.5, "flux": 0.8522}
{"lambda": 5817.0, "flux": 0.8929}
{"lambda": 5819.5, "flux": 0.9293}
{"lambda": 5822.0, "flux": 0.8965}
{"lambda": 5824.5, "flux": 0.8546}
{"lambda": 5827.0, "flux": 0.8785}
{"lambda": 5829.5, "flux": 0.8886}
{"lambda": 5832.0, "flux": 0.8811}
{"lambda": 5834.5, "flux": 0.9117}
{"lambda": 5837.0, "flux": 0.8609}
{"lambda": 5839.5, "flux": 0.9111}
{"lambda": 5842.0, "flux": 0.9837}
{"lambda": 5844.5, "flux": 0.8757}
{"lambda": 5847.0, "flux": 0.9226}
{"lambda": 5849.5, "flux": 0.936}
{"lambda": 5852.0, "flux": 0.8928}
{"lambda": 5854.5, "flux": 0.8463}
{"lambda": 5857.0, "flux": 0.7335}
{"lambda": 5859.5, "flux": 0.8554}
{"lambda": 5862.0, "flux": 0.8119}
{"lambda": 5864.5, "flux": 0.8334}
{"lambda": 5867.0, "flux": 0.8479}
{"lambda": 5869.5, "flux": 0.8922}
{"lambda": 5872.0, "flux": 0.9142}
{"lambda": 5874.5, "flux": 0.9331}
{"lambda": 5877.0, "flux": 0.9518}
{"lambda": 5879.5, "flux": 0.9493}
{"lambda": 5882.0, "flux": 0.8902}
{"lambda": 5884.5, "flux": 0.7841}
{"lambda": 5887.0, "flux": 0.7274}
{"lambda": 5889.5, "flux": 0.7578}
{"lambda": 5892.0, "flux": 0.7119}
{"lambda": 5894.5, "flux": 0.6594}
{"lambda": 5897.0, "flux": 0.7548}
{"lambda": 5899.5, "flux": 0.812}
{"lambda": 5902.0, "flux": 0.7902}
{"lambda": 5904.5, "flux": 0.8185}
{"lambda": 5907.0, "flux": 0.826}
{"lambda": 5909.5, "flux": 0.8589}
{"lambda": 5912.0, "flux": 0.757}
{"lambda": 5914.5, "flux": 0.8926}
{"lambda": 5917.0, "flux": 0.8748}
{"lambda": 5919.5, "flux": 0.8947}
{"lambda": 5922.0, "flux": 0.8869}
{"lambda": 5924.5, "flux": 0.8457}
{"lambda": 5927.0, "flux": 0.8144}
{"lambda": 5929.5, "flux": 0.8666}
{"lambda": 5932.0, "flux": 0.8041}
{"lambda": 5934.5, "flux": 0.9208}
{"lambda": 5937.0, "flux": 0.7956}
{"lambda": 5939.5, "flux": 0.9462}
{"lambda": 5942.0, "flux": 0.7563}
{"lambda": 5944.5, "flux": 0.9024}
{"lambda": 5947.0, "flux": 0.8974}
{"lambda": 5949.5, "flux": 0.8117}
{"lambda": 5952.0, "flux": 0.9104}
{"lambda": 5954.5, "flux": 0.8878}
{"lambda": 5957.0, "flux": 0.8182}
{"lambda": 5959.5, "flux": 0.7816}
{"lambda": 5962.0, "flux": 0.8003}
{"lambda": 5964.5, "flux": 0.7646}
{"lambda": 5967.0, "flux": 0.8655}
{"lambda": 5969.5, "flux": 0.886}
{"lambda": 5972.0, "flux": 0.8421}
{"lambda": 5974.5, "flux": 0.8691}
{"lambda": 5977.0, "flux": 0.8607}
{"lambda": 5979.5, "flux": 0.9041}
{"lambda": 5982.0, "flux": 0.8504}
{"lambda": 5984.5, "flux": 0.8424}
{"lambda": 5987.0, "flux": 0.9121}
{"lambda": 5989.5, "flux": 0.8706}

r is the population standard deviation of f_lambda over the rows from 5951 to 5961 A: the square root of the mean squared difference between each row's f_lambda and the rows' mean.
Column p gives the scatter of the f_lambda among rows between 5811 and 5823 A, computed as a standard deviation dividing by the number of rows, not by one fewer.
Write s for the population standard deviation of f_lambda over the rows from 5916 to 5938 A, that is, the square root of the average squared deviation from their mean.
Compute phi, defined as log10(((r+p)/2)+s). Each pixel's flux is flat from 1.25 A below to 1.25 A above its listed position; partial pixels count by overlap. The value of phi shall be -1.10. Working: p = 0.025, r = 0.052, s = 0.041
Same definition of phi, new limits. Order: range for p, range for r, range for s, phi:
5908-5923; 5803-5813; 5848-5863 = -0.95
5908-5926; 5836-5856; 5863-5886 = -1.01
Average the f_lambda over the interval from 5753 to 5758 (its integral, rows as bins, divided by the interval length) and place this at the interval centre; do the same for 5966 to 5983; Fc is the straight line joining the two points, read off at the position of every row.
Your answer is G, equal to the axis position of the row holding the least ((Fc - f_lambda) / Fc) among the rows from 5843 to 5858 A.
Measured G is 5849.5 A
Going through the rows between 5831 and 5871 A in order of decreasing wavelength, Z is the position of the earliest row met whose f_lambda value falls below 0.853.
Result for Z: 5867.0 A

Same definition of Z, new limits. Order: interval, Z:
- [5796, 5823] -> 5814.5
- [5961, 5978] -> 5972.0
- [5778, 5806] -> 5787.0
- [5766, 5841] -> 5814.5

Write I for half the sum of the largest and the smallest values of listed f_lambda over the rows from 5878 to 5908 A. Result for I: 0.80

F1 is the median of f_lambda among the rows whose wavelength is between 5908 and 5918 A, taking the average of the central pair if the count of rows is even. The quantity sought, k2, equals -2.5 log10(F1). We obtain 0.16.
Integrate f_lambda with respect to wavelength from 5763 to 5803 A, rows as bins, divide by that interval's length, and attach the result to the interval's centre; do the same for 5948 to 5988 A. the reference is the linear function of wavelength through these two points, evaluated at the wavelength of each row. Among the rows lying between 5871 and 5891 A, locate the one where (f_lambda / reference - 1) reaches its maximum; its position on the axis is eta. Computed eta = 5877.0 A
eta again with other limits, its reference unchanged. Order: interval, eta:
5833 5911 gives 5842.0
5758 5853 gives 5794.5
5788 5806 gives 5794.5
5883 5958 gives 5939.5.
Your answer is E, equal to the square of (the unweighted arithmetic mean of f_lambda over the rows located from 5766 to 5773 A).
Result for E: 0.810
